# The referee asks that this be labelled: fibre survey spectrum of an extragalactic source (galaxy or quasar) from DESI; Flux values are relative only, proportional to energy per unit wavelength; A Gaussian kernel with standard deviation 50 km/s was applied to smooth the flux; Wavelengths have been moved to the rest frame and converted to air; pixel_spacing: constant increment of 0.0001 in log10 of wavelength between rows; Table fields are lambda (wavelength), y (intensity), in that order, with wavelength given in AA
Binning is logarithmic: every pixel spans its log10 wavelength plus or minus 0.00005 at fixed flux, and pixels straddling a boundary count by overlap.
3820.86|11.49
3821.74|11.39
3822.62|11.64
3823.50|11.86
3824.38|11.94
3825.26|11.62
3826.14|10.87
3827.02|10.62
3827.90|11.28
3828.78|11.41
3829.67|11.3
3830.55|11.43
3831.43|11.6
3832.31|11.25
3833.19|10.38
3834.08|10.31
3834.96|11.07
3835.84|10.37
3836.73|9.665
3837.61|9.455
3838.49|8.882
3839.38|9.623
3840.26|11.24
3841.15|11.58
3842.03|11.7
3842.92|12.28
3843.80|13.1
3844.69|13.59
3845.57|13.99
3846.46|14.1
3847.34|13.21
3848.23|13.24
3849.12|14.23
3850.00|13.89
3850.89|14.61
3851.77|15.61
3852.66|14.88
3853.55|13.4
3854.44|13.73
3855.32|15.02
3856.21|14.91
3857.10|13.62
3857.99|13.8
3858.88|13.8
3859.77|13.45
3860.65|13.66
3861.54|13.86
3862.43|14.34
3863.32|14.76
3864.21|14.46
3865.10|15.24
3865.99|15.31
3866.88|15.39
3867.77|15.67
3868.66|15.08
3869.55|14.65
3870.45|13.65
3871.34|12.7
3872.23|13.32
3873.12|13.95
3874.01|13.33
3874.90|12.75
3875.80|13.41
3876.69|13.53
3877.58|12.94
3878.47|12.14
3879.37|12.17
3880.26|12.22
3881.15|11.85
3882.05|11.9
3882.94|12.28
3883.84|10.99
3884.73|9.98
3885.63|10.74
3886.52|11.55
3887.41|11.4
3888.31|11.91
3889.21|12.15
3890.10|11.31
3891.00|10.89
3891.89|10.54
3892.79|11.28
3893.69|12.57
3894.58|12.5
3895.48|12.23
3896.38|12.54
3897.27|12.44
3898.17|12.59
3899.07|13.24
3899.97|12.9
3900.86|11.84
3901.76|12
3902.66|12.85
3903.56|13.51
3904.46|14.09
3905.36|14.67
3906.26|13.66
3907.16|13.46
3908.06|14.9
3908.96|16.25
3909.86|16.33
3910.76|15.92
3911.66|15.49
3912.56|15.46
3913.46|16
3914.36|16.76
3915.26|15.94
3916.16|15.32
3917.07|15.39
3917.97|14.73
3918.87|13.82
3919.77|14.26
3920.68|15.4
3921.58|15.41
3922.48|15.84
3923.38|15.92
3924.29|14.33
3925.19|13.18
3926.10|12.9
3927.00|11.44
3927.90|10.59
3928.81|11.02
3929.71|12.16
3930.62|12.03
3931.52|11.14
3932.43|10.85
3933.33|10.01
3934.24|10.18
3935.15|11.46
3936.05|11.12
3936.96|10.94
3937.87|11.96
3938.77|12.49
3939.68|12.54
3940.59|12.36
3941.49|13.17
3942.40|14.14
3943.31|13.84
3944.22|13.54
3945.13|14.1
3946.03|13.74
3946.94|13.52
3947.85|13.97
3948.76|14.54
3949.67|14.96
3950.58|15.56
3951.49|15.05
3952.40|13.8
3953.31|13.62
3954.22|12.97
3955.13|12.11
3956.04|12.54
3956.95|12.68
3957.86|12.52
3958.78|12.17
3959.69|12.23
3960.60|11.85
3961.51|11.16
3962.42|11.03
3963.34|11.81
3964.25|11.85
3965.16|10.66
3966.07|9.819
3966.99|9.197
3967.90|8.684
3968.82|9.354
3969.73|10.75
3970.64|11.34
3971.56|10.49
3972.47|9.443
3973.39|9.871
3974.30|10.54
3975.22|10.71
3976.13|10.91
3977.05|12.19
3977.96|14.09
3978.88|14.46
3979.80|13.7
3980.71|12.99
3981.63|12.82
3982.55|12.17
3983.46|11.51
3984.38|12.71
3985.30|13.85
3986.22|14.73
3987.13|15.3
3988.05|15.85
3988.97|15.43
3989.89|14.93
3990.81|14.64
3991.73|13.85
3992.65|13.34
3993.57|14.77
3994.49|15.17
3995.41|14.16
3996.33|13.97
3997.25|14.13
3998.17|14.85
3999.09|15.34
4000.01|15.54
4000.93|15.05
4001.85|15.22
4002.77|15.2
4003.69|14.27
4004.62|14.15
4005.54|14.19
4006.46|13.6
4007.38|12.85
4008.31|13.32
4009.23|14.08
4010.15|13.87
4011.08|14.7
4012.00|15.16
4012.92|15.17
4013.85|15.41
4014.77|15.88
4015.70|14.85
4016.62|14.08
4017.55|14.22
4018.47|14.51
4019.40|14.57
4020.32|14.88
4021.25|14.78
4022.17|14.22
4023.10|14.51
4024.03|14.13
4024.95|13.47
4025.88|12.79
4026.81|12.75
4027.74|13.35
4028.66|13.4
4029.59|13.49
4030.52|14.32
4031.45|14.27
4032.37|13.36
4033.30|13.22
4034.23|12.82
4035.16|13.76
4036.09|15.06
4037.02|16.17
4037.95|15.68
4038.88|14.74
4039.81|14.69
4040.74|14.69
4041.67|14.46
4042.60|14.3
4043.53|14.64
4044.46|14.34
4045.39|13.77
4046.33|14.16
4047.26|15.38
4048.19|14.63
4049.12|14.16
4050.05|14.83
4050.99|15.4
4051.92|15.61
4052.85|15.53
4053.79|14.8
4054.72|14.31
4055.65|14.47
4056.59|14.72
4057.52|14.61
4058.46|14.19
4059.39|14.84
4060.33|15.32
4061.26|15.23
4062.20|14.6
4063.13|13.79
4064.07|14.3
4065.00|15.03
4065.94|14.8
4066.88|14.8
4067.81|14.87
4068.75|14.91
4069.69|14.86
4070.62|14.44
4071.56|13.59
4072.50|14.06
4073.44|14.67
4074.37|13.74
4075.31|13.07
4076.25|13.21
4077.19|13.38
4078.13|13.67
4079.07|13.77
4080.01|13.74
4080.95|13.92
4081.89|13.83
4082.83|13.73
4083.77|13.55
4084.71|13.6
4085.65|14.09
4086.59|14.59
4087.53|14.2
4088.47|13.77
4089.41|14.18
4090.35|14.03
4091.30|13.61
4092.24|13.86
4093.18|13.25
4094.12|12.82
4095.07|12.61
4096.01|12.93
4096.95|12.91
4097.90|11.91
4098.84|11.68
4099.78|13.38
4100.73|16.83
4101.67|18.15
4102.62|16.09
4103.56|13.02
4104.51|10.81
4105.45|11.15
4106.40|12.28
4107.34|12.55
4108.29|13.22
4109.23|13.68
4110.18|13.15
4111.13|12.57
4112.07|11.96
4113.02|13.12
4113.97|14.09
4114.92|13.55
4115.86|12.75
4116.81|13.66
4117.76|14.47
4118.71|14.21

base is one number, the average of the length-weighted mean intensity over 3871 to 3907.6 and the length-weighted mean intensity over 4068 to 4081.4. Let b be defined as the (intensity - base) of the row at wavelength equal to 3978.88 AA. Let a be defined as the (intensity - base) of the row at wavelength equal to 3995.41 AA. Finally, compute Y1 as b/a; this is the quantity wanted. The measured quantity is 1.3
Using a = 1.0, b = 1.3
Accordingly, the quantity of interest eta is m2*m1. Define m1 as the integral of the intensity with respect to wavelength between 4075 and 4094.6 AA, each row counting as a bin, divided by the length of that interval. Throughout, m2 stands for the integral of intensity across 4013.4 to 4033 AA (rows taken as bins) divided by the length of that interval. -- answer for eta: 194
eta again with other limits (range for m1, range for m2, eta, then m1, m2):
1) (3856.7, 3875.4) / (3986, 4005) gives 209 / 14.1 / 14.8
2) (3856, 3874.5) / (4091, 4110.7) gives 190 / 14.2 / 13.3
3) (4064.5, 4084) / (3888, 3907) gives 176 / 14.1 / 12.5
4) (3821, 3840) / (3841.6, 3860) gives 150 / 10.9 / 13.8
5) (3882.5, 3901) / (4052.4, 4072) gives 173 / 11.8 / 14.7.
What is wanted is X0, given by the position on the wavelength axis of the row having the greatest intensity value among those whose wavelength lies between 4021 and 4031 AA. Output 4021.25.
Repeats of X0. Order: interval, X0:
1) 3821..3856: 3851.77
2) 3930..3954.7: 3950.58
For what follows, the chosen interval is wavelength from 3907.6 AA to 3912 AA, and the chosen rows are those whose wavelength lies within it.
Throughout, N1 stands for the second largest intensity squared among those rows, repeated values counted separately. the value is 264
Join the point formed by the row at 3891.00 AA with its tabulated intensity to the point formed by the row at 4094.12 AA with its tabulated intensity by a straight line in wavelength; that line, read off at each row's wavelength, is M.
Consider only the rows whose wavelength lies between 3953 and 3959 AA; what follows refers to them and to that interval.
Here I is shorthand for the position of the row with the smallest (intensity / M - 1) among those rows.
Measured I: 3955.13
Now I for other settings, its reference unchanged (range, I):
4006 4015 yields 4007.38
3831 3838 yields 3837.61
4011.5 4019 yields 4016.62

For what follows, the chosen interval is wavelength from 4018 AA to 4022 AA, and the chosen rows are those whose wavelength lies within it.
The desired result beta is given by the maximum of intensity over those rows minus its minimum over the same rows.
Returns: 0.4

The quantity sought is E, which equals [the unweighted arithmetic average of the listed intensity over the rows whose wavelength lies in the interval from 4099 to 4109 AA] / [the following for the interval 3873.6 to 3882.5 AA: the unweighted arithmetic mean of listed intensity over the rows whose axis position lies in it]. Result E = 1.09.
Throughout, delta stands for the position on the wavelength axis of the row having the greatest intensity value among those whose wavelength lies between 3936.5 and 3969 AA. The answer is 3950.58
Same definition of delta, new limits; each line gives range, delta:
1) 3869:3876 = 3869.55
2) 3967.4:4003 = 3988.05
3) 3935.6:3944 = 3942.40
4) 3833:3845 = 3844.69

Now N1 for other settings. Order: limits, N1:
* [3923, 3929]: 205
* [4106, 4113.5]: 175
